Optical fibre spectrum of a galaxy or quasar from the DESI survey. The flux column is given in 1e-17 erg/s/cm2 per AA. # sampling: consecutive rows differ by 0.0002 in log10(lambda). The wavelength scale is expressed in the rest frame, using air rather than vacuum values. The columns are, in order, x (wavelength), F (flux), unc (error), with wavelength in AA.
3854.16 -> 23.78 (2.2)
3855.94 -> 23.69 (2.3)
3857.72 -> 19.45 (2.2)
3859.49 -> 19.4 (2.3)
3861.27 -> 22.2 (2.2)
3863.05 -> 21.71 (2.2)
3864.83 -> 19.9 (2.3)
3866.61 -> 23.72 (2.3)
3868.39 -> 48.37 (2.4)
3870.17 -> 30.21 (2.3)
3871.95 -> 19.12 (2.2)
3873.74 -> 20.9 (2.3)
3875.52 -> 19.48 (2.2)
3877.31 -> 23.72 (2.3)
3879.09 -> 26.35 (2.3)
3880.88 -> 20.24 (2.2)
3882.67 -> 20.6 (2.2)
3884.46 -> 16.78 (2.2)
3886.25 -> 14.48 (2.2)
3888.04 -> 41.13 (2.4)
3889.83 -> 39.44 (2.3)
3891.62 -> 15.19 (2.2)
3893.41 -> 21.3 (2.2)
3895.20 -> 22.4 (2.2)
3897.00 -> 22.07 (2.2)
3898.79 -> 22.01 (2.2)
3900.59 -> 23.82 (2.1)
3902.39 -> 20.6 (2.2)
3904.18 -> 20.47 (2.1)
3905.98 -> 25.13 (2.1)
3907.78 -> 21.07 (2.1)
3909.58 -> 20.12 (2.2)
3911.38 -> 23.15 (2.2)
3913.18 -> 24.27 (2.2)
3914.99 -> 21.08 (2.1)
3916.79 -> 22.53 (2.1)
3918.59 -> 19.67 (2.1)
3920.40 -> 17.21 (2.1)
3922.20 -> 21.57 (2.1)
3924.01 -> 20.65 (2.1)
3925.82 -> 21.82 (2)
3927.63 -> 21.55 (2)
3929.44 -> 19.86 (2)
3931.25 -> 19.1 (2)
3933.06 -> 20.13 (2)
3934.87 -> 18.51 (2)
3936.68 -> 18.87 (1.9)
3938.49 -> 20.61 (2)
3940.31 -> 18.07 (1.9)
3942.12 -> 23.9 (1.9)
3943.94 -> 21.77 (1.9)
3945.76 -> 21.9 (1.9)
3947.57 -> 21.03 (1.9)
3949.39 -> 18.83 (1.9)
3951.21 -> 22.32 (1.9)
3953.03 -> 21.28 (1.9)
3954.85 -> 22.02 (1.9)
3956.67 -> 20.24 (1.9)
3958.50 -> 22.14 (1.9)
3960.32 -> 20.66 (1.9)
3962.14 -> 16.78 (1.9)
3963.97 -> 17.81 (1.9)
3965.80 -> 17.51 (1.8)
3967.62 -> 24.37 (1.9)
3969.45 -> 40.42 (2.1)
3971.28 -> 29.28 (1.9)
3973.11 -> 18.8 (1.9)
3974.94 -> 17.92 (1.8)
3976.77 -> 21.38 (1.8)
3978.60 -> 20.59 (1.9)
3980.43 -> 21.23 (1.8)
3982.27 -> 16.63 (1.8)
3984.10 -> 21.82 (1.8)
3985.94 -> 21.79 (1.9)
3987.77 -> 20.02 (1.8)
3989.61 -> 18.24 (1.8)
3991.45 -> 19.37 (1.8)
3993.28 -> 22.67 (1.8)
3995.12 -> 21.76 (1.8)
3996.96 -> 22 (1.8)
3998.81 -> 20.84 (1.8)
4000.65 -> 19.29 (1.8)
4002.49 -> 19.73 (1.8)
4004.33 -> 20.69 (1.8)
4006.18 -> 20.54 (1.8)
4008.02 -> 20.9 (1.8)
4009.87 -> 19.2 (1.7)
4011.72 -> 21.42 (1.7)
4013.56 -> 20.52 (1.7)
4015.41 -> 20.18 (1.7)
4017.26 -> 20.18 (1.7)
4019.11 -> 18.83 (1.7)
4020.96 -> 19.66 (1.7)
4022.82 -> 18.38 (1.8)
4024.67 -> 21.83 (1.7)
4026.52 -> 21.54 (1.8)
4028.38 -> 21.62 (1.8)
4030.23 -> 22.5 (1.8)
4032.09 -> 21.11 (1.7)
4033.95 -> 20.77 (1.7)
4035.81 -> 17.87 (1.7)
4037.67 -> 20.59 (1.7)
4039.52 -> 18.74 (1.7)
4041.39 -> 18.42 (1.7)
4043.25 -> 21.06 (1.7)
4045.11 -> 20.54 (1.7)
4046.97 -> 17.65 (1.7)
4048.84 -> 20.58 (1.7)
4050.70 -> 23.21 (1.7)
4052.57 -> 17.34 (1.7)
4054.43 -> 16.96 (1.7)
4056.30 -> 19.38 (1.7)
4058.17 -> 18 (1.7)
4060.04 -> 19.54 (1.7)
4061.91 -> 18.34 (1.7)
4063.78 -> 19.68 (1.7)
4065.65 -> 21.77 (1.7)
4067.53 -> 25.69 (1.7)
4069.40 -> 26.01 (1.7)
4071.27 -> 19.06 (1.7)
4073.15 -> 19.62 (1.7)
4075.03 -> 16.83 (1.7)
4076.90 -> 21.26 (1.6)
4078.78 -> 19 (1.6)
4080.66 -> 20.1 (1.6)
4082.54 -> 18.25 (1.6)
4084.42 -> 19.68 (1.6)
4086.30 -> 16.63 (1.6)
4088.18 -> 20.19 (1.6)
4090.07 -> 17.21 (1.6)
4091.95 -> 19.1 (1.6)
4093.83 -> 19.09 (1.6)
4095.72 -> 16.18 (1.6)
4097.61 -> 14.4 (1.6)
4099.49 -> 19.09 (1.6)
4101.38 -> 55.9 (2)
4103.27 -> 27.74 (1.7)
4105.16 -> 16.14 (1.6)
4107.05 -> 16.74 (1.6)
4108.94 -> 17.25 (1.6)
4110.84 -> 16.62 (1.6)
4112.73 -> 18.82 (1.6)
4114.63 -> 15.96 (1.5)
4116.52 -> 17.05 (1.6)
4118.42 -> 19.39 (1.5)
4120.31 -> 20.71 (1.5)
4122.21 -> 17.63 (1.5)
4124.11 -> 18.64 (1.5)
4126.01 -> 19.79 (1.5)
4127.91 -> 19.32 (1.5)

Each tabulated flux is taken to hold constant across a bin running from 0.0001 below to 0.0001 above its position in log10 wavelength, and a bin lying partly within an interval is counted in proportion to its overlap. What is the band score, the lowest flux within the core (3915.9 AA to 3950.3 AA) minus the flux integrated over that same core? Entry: -685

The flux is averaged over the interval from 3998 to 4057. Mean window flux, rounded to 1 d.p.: 20.1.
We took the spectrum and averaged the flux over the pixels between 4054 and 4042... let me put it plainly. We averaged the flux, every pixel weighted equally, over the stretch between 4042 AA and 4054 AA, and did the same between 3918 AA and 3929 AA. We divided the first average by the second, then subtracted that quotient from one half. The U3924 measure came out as -0.48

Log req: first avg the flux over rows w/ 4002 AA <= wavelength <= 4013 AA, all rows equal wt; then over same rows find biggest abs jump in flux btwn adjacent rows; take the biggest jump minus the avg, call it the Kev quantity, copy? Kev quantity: -18.2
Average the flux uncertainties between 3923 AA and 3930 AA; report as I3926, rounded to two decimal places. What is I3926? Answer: 2.02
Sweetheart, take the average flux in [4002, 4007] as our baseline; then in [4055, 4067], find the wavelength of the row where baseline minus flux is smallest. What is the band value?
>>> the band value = 4065.65 AA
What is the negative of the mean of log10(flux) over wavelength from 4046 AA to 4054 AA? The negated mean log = -1.29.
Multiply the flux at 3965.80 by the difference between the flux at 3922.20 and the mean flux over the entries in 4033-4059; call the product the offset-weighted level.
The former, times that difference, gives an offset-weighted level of 39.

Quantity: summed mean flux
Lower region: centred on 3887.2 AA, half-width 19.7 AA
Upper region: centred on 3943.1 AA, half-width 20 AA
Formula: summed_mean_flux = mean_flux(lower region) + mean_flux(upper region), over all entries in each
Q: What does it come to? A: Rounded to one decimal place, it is 44.8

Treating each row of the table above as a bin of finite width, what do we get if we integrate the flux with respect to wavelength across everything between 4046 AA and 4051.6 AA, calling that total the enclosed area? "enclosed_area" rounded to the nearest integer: 115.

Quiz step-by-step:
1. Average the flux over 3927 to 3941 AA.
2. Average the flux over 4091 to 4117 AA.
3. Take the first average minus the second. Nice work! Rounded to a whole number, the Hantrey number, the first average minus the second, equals -1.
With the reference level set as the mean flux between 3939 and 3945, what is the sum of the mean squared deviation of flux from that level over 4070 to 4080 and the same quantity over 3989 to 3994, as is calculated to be 11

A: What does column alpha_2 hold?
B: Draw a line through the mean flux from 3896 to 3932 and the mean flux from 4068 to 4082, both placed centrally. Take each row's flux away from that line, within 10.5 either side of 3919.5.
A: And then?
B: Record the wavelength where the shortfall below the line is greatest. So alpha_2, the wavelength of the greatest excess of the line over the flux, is 3920.40 AA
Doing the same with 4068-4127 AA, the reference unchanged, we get 4097.61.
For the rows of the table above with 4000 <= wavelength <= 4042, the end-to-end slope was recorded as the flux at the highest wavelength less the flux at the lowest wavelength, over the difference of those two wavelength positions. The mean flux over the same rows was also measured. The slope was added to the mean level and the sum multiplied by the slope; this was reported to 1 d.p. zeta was -0.4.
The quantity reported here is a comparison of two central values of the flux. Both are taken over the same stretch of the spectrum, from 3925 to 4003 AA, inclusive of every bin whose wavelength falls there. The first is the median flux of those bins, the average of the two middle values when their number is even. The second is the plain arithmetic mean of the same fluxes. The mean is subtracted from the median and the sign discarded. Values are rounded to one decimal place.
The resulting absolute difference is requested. 0.4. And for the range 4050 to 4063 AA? 0.6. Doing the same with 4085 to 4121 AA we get 3.0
